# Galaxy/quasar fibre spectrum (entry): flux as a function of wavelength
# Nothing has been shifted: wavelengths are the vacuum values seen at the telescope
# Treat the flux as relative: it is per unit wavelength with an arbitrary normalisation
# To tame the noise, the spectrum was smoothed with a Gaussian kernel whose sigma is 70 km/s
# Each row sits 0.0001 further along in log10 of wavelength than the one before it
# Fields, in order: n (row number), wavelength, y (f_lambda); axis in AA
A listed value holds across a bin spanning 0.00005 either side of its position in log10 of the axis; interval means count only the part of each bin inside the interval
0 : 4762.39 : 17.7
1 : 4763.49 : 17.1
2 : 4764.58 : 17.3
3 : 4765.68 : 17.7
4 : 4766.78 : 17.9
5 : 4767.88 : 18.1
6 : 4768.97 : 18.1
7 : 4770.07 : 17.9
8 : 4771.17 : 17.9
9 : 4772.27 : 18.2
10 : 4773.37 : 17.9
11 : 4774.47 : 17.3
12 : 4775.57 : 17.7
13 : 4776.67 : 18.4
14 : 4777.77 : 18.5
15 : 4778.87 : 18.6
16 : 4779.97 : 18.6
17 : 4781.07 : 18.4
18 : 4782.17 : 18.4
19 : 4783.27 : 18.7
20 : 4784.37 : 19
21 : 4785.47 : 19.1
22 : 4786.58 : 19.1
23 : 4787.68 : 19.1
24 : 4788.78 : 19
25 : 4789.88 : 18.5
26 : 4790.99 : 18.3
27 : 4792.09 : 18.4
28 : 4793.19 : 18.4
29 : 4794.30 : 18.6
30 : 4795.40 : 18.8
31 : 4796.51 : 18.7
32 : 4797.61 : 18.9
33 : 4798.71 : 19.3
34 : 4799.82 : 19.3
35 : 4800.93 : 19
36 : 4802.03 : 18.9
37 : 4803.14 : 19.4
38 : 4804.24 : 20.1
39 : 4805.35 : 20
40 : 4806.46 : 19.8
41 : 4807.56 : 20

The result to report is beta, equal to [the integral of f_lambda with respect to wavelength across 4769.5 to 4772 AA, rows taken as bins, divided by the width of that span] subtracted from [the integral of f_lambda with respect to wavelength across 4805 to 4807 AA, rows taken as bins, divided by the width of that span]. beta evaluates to 2.0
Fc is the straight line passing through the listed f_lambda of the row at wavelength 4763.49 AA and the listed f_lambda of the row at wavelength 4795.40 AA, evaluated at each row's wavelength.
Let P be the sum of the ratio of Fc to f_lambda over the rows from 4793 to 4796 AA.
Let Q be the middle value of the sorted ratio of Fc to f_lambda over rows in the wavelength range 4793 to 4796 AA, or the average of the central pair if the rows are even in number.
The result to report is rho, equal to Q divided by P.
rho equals 0.33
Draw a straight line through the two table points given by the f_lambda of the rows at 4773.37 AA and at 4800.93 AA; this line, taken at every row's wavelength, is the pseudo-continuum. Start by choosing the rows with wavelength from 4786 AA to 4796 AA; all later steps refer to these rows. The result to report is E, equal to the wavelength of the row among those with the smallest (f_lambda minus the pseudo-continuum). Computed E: 4790.99 AA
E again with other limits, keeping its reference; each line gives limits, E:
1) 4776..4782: 4781.07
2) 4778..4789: 4782.17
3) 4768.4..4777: 4774.47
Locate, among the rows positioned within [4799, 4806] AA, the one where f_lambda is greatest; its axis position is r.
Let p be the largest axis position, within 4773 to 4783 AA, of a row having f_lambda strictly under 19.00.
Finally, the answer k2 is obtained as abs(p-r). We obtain 22.1 AA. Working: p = 4782.17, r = 4804.24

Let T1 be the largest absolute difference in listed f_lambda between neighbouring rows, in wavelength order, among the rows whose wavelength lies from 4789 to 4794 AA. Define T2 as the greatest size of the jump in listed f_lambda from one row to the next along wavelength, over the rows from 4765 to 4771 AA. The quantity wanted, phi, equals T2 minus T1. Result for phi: 0.00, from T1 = 0.20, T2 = 0.20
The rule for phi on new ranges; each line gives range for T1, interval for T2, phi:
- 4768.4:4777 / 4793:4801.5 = -0.30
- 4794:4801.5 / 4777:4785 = -0.10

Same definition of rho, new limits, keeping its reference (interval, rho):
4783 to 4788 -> 0.20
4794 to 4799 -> 0.20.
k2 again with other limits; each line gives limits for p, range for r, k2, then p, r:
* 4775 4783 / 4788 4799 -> 16.5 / 4782.17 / 4798.71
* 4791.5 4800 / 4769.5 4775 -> 25.3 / 4797.61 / 4772.27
